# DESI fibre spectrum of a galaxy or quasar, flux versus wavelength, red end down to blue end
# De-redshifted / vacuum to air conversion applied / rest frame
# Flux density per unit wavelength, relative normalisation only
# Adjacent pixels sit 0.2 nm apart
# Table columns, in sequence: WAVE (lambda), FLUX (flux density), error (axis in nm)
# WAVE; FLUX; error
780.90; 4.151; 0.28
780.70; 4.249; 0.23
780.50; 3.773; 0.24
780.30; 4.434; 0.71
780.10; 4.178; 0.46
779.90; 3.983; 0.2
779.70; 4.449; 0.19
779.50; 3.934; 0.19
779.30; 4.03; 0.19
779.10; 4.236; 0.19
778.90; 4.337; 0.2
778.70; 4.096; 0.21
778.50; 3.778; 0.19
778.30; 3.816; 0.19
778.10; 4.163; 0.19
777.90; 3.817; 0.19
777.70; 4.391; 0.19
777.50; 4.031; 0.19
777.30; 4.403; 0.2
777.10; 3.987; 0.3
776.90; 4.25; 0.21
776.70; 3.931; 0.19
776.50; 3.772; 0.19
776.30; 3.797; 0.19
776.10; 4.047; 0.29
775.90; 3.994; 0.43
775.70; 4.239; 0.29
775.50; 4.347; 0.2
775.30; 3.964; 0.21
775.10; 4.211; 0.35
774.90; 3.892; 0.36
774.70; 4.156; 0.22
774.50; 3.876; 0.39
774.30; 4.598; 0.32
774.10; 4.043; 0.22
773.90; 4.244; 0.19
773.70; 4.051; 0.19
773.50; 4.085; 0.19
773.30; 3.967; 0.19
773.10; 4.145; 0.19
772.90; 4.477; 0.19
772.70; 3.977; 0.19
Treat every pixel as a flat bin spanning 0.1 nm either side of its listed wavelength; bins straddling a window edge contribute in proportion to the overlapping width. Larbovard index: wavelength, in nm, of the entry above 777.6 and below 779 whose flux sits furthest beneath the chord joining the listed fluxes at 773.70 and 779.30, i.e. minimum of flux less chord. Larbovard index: 778.50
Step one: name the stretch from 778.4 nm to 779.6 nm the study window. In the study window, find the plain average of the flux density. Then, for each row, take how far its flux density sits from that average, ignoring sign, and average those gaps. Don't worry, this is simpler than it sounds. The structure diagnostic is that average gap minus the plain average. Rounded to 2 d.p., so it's -3.91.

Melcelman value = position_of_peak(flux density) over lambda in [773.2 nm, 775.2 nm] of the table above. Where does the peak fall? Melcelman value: 774.30 nm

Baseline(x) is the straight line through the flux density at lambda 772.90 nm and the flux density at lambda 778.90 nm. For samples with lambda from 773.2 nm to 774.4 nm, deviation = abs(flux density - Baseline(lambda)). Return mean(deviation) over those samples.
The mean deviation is 0.343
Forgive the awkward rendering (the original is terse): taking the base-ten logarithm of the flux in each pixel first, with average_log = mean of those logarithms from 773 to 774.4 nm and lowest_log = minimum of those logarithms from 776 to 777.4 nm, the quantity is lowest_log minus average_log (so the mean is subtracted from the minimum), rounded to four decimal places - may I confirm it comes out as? -0.0423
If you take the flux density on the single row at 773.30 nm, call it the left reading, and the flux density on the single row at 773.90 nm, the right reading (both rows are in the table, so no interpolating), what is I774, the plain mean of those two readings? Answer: 4.11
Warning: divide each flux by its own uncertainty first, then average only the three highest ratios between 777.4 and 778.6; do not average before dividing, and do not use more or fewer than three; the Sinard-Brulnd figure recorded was 22.1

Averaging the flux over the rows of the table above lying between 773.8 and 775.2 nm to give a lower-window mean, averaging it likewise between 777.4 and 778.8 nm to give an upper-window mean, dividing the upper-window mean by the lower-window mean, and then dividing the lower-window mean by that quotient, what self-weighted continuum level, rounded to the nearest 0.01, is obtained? 4.28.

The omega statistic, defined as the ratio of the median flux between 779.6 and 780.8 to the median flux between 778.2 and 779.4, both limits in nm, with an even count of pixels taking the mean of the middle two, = 1.037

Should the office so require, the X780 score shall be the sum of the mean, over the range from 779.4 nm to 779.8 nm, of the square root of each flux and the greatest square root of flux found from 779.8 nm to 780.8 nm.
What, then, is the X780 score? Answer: 4.15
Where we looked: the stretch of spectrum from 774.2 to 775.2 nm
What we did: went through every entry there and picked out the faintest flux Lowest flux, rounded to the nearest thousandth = 3.876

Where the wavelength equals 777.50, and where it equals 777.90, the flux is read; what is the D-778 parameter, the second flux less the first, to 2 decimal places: -0.21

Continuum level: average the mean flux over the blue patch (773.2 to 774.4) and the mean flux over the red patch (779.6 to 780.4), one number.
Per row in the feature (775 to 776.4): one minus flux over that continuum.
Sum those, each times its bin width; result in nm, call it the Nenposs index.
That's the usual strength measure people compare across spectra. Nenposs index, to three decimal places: 0.042 nm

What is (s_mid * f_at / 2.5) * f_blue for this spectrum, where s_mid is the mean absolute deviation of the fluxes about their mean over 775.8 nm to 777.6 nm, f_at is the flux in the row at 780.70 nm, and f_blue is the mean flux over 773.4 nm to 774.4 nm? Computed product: 1.0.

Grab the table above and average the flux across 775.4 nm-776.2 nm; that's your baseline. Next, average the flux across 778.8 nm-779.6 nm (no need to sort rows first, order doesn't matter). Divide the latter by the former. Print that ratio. 0.99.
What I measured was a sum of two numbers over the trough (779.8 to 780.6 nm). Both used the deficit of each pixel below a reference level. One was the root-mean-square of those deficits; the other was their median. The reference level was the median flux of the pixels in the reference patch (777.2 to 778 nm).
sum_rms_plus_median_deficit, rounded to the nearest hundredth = 0.40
